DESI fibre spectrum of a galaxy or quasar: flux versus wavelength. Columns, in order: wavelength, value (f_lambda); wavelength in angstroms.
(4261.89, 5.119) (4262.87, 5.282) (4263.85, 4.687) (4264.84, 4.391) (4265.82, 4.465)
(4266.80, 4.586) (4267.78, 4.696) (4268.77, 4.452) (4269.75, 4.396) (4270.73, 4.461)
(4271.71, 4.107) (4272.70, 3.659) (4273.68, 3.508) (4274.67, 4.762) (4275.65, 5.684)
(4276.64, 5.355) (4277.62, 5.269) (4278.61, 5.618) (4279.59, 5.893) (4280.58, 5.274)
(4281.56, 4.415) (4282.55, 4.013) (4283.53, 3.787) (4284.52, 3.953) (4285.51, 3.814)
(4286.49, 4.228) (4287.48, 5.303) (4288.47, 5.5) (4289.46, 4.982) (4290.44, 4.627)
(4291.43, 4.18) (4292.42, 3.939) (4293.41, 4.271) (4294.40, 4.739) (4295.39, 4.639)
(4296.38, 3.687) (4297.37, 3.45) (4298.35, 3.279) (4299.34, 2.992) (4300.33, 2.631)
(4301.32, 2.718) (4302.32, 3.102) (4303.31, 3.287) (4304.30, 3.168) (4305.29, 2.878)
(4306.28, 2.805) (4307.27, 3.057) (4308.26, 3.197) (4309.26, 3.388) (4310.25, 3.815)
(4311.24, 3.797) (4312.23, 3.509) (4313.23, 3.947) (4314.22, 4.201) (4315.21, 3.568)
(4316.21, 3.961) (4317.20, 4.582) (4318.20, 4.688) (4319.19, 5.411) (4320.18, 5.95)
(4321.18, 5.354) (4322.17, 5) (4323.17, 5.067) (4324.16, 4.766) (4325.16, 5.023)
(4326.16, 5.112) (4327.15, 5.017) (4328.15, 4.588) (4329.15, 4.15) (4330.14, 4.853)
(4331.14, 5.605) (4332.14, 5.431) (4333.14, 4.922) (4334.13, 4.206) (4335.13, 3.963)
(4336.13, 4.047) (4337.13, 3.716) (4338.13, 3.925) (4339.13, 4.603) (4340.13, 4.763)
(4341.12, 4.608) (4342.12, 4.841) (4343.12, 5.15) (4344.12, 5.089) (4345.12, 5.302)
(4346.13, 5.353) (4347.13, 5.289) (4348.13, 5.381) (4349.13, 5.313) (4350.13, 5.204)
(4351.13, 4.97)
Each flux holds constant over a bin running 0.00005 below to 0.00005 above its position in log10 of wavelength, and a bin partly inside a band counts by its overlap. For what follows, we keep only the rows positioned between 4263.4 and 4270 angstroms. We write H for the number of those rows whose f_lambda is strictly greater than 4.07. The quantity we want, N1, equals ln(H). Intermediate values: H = 7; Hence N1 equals 1.95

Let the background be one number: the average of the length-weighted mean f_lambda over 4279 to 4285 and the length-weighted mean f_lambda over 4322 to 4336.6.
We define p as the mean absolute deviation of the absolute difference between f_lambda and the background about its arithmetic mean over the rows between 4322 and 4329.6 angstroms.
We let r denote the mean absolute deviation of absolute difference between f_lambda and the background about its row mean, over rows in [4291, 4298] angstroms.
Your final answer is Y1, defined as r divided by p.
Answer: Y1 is 3.16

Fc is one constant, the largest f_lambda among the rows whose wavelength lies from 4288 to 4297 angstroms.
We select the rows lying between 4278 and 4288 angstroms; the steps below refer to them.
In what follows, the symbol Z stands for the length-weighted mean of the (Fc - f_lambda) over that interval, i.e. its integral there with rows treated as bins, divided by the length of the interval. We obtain 0.9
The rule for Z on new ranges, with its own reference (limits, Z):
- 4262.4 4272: 0.9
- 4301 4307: 2.5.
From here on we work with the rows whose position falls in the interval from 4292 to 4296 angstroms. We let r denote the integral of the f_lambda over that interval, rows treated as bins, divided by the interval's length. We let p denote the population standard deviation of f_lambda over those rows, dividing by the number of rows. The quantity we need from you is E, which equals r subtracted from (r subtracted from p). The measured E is -8.4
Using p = 0.32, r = 4.4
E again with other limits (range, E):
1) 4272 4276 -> -7.8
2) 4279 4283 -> -9.1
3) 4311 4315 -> -7.4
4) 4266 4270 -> -9.0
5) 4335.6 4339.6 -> -7.8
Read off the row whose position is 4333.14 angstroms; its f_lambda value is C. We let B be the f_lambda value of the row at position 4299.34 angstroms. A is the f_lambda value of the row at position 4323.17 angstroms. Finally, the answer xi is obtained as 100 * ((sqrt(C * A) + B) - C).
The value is 306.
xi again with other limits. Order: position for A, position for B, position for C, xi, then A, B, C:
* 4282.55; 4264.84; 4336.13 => 437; 4.013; 4.391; 4.047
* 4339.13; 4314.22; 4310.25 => 458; 4.603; 4.201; 3.815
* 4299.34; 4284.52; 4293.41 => 326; 2.992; 3.953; 4.271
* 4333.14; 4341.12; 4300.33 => 558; 4.922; 4.608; 2.631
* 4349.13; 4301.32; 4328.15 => 307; 5.313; 2.718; 4.588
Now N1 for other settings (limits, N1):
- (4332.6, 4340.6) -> 1.39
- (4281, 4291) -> 1.79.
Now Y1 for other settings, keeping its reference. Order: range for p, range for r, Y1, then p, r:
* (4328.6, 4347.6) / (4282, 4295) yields 0.97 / 0.24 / 0.23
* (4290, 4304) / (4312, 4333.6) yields 0.50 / 0.61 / 0.30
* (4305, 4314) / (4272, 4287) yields 0.73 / 0.35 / 0.25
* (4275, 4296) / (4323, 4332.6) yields 0.80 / 0.25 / 0.20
